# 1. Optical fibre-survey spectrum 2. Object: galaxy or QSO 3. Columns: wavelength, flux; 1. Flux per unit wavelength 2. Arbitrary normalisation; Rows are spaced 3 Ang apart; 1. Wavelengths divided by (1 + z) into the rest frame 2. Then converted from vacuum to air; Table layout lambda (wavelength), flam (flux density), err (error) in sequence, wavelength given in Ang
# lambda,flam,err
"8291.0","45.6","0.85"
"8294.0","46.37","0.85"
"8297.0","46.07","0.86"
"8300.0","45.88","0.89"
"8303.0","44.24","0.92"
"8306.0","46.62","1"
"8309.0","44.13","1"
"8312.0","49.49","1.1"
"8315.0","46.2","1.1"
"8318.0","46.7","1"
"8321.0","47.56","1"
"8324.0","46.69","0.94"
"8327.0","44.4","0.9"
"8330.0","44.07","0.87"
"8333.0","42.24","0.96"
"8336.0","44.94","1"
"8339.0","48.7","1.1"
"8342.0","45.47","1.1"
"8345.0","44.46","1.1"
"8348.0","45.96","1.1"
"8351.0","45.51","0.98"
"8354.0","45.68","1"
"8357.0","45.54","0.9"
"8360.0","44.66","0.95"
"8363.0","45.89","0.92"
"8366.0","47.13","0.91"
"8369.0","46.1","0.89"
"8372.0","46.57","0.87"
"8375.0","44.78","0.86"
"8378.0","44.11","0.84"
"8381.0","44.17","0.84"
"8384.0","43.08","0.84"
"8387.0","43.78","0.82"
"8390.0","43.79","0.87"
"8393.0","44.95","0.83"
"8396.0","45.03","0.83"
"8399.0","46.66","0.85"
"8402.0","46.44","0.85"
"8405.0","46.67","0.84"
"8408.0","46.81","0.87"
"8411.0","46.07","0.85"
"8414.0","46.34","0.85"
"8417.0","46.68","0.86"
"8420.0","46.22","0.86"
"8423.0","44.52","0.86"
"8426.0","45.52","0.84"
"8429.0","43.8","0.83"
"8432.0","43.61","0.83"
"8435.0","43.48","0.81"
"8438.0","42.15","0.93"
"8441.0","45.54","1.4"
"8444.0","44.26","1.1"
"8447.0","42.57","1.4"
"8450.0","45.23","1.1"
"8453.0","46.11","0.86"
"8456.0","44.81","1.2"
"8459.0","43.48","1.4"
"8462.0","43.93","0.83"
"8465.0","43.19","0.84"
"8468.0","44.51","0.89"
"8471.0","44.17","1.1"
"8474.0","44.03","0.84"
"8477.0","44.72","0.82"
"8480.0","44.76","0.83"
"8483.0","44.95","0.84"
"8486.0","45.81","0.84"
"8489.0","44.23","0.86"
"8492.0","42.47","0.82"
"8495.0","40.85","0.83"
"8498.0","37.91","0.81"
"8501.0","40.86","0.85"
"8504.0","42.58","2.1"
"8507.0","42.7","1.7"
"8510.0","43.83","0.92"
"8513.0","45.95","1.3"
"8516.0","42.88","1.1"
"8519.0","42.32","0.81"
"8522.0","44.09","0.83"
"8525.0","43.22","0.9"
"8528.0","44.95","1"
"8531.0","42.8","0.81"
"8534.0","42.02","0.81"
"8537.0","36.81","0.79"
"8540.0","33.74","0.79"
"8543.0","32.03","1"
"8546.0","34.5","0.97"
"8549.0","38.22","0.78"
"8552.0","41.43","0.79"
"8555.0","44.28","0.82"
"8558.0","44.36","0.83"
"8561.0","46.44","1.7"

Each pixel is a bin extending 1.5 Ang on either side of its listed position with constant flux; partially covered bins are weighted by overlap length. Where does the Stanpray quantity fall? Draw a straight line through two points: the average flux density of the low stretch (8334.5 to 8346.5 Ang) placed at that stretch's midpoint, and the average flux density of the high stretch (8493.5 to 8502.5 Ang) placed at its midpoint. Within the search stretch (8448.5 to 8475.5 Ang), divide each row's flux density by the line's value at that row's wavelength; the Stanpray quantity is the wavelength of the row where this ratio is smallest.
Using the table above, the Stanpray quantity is 8465.0 Ang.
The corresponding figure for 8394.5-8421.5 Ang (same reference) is 8396.0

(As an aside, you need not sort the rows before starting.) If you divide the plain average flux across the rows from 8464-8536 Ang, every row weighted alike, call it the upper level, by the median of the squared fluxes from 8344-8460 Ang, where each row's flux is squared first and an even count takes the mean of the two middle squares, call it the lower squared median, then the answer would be 0.0212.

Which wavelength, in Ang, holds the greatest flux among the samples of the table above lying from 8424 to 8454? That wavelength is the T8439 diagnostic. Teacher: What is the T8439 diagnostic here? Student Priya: 8453.0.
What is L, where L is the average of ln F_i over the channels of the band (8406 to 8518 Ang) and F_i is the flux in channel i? 3.79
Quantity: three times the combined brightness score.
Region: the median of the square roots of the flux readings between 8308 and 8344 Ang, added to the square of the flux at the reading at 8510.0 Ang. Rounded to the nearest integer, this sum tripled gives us 5784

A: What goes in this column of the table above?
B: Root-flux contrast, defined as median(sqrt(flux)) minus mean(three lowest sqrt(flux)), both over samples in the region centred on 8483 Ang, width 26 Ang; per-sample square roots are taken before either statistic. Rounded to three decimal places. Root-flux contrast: 0.136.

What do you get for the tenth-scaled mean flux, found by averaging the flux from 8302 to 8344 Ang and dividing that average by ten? 4.58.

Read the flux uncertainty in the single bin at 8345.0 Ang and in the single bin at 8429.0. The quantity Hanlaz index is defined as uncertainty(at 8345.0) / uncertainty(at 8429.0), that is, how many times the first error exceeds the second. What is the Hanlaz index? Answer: 1.3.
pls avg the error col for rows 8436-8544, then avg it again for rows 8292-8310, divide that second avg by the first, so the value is 0.91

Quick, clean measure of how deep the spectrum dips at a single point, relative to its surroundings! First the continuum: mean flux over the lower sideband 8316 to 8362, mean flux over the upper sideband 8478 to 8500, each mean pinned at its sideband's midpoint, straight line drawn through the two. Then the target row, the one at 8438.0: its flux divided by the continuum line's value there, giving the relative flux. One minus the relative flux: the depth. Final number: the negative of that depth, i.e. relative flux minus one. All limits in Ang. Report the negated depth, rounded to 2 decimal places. -0.04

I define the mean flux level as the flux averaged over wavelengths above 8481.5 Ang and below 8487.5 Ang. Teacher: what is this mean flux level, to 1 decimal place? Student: 45.4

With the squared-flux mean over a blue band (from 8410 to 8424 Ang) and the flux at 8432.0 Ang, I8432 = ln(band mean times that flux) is 11.4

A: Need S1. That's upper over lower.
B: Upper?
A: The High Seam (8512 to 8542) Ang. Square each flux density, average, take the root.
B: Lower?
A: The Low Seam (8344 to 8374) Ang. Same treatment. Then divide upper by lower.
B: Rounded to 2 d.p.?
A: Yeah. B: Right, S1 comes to 0.92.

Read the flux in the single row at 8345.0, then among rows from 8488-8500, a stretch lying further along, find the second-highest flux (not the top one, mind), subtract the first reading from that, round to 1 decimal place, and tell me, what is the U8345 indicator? -2.0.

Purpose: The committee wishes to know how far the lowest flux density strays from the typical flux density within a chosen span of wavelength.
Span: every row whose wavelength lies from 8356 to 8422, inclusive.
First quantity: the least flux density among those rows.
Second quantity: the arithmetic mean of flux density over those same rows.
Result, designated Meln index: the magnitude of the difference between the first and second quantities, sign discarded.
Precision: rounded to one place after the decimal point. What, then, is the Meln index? 2.4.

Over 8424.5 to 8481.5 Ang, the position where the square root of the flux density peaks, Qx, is 8453.0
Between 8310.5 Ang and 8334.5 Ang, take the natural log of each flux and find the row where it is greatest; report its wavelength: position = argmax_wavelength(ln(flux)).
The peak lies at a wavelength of 8312.0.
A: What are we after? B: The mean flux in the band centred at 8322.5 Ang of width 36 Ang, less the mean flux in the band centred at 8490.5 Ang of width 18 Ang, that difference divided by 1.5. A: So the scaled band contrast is 2.18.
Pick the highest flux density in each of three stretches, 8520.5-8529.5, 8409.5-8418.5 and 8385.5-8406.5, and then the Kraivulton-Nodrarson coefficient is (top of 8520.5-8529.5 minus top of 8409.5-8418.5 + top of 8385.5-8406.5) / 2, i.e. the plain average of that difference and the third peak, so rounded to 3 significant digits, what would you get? 22.5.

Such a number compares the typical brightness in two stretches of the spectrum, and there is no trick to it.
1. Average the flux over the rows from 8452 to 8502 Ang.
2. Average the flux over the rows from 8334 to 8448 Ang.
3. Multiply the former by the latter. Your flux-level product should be 1970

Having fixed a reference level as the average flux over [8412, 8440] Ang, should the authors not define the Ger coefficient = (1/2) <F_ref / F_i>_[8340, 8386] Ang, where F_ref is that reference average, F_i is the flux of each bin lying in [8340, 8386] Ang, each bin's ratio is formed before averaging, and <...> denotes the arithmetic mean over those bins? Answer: 0.494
